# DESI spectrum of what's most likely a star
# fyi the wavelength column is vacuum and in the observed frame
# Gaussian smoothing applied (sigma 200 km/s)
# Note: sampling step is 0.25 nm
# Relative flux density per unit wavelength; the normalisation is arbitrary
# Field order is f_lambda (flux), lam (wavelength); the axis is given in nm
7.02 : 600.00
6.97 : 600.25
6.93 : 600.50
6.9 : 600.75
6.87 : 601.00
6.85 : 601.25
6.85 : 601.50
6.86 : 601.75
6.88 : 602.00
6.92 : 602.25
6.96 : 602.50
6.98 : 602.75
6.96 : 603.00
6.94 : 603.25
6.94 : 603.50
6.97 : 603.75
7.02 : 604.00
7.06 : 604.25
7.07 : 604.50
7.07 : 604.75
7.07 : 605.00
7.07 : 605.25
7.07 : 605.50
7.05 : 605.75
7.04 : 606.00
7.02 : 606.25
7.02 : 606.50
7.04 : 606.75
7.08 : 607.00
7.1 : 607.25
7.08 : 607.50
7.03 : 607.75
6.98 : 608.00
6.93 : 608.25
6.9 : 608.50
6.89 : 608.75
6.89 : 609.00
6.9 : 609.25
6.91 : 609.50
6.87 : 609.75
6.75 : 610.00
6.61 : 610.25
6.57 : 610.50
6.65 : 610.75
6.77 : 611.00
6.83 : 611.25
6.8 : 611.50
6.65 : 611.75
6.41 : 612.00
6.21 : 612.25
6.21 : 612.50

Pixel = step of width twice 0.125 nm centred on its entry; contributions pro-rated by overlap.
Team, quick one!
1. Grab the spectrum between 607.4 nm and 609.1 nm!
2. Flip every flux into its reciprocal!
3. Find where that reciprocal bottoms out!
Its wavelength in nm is 607.50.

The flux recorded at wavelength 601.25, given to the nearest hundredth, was 6.85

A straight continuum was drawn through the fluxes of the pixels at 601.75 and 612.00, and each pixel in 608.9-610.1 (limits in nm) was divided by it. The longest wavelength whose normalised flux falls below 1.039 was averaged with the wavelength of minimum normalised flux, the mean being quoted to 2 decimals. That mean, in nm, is 610.00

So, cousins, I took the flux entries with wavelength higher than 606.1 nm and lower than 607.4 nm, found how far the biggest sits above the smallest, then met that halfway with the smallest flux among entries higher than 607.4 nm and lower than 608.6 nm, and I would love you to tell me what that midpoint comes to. 3.49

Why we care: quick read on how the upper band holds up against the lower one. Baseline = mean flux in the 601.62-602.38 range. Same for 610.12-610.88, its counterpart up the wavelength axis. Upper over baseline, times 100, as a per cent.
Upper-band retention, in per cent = 96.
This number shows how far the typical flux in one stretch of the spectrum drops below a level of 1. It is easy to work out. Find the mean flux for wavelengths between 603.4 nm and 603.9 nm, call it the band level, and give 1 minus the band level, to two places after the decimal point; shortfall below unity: -5.96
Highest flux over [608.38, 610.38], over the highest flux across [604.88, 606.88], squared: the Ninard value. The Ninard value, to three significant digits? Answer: 0.955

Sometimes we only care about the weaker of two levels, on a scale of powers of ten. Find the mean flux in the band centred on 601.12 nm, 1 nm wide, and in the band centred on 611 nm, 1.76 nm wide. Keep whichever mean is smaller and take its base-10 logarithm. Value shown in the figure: 0.826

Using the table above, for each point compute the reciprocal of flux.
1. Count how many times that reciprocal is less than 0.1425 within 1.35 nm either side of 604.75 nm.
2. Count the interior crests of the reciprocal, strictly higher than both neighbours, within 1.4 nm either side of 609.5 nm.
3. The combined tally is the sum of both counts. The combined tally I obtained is 10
